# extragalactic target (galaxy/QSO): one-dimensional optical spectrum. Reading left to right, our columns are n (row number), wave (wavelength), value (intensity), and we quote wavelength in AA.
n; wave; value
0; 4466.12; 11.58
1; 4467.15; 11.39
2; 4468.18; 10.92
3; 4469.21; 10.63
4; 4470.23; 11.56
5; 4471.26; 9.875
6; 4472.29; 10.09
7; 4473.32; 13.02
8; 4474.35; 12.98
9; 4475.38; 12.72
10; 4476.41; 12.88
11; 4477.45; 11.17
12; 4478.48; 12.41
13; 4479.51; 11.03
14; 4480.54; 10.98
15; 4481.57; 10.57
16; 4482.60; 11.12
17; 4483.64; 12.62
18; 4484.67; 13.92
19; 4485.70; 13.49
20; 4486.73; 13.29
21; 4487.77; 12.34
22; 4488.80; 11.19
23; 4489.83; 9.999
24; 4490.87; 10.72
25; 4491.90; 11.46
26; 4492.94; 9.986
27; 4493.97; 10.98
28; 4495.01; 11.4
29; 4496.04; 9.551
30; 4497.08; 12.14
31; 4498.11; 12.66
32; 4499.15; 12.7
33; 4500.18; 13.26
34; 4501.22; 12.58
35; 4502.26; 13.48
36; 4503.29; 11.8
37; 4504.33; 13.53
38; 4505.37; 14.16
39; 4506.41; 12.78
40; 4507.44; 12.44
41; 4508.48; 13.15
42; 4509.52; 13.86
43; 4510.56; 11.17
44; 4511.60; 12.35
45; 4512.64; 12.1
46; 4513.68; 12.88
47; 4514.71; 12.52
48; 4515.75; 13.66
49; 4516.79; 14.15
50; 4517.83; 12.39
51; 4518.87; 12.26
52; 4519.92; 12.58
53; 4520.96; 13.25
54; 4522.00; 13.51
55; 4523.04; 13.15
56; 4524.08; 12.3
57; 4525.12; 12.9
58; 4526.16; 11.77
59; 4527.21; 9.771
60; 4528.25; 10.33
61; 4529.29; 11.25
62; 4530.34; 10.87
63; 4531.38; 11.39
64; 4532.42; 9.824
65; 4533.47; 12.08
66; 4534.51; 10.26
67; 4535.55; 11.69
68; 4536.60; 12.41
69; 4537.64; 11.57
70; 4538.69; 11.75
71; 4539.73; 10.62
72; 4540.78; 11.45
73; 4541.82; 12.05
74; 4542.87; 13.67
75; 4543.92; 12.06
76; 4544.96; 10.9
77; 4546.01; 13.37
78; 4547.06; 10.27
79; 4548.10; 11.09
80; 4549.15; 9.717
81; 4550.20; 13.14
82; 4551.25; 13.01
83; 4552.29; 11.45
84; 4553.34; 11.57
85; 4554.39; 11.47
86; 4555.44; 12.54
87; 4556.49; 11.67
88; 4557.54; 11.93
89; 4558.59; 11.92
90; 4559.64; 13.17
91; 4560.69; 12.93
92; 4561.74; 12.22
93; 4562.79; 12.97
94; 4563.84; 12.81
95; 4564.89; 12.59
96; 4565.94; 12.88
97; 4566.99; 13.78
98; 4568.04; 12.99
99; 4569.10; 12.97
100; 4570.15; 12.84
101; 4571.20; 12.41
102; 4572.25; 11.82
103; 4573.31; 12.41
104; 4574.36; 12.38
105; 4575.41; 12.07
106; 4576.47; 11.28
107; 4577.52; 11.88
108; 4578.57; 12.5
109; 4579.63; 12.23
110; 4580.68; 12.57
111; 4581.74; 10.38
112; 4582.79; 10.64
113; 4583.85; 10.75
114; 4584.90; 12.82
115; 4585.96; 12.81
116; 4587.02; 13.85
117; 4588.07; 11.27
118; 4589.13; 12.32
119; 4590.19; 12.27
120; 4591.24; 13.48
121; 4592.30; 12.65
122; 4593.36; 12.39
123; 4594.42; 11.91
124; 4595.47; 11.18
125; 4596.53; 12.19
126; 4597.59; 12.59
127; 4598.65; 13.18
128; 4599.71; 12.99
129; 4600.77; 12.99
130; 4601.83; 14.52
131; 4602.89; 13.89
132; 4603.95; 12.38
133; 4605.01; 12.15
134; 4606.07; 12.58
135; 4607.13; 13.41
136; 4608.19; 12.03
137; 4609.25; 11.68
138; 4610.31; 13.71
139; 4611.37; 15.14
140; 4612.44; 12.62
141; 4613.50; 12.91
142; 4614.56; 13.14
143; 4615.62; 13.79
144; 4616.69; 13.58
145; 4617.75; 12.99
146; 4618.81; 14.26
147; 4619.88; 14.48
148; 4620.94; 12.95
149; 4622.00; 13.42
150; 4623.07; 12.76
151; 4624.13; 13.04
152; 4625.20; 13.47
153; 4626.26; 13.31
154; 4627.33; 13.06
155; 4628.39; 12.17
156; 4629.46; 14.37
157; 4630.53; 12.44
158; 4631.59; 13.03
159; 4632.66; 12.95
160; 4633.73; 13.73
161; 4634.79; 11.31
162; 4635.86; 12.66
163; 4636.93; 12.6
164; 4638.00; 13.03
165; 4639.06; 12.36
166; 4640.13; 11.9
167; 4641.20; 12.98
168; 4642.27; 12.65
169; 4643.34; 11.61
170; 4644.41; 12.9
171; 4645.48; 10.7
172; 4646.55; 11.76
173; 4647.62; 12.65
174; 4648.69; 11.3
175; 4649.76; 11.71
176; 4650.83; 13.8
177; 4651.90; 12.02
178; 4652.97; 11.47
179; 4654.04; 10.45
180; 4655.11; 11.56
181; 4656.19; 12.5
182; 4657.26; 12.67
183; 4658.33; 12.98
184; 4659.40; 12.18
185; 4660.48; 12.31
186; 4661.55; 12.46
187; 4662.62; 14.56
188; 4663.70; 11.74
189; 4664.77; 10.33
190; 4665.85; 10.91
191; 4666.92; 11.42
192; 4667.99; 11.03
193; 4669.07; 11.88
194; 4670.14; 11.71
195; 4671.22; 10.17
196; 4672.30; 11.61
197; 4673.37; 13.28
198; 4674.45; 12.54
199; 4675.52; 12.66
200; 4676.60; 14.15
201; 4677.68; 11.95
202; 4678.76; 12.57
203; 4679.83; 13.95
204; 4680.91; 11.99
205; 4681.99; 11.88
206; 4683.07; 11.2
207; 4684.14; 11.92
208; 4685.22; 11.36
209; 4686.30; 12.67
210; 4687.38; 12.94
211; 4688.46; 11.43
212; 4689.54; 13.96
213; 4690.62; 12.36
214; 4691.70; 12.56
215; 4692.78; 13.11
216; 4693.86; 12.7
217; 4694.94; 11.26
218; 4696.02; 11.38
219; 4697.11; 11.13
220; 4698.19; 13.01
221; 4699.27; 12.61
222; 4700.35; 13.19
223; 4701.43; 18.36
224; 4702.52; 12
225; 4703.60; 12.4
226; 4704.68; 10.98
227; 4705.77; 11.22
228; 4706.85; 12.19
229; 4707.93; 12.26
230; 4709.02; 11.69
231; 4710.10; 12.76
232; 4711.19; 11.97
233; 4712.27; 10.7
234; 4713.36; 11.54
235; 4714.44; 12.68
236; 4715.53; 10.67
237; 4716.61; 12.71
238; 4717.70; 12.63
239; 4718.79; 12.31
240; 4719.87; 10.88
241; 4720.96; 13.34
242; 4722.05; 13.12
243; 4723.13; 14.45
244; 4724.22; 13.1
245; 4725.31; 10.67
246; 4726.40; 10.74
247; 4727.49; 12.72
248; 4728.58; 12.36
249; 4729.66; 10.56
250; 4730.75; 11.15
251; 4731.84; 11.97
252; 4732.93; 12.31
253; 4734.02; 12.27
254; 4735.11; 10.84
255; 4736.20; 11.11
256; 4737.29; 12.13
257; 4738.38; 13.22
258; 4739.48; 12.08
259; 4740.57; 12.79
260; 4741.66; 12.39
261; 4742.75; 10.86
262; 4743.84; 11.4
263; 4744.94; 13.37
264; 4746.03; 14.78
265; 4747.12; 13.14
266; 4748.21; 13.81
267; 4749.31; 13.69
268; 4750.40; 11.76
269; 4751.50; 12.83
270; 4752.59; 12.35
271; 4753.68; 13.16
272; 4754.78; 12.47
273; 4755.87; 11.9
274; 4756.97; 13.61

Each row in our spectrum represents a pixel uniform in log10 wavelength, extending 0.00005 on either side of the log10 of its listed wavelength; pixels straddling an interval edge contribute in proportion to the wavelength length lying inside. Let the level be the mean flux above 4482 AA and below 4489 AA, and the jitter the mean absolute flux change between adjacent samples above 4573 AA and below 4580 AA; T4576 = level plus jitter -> 13.0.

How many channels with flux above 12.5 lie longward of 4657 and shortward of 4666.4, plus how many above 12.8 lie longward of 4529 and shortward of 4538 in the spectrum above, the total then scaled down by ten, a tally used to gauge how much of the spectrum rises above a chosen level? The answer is 0.30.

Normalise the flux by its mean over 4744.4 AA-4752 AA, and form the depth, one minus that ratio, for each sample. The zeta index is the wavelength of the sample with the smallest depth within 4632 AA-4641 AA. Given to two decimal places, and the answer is 4633.73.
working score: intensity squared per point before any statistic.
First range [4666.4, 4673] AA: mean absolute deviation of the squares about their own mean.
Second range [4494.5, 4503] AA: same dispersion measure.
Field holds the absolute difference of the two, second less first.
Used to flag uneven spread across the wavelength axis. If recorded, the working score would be 11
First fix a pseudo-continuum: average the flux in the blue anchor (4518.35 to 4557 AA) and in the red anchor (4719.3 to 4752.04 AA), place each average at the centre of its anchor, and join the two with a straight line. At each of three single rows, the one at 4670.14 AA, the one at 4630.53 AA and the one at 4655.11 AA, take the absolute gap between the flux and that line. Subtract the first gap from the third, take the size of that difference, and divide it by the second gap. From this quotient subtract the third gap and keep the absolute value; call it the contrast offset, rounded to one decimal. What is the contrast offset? 0.3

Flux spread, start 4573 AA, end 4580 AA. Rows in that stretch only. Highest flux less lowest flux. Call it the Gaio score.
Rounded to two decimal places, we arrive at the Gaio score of 1.22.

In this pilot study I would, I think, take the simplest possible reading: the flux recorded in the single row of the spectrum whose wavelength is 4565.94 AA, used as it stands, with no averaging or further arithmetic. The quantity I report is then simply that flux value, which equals 12.88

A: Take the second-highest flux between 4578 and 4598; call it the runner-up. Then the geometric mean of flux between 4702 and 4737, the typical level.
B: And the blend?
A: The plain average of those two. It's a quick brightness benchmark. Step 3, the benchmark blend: 12.7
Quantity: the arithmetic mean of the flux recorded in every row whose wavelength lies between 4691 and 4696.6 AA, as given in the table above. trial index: 12.2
